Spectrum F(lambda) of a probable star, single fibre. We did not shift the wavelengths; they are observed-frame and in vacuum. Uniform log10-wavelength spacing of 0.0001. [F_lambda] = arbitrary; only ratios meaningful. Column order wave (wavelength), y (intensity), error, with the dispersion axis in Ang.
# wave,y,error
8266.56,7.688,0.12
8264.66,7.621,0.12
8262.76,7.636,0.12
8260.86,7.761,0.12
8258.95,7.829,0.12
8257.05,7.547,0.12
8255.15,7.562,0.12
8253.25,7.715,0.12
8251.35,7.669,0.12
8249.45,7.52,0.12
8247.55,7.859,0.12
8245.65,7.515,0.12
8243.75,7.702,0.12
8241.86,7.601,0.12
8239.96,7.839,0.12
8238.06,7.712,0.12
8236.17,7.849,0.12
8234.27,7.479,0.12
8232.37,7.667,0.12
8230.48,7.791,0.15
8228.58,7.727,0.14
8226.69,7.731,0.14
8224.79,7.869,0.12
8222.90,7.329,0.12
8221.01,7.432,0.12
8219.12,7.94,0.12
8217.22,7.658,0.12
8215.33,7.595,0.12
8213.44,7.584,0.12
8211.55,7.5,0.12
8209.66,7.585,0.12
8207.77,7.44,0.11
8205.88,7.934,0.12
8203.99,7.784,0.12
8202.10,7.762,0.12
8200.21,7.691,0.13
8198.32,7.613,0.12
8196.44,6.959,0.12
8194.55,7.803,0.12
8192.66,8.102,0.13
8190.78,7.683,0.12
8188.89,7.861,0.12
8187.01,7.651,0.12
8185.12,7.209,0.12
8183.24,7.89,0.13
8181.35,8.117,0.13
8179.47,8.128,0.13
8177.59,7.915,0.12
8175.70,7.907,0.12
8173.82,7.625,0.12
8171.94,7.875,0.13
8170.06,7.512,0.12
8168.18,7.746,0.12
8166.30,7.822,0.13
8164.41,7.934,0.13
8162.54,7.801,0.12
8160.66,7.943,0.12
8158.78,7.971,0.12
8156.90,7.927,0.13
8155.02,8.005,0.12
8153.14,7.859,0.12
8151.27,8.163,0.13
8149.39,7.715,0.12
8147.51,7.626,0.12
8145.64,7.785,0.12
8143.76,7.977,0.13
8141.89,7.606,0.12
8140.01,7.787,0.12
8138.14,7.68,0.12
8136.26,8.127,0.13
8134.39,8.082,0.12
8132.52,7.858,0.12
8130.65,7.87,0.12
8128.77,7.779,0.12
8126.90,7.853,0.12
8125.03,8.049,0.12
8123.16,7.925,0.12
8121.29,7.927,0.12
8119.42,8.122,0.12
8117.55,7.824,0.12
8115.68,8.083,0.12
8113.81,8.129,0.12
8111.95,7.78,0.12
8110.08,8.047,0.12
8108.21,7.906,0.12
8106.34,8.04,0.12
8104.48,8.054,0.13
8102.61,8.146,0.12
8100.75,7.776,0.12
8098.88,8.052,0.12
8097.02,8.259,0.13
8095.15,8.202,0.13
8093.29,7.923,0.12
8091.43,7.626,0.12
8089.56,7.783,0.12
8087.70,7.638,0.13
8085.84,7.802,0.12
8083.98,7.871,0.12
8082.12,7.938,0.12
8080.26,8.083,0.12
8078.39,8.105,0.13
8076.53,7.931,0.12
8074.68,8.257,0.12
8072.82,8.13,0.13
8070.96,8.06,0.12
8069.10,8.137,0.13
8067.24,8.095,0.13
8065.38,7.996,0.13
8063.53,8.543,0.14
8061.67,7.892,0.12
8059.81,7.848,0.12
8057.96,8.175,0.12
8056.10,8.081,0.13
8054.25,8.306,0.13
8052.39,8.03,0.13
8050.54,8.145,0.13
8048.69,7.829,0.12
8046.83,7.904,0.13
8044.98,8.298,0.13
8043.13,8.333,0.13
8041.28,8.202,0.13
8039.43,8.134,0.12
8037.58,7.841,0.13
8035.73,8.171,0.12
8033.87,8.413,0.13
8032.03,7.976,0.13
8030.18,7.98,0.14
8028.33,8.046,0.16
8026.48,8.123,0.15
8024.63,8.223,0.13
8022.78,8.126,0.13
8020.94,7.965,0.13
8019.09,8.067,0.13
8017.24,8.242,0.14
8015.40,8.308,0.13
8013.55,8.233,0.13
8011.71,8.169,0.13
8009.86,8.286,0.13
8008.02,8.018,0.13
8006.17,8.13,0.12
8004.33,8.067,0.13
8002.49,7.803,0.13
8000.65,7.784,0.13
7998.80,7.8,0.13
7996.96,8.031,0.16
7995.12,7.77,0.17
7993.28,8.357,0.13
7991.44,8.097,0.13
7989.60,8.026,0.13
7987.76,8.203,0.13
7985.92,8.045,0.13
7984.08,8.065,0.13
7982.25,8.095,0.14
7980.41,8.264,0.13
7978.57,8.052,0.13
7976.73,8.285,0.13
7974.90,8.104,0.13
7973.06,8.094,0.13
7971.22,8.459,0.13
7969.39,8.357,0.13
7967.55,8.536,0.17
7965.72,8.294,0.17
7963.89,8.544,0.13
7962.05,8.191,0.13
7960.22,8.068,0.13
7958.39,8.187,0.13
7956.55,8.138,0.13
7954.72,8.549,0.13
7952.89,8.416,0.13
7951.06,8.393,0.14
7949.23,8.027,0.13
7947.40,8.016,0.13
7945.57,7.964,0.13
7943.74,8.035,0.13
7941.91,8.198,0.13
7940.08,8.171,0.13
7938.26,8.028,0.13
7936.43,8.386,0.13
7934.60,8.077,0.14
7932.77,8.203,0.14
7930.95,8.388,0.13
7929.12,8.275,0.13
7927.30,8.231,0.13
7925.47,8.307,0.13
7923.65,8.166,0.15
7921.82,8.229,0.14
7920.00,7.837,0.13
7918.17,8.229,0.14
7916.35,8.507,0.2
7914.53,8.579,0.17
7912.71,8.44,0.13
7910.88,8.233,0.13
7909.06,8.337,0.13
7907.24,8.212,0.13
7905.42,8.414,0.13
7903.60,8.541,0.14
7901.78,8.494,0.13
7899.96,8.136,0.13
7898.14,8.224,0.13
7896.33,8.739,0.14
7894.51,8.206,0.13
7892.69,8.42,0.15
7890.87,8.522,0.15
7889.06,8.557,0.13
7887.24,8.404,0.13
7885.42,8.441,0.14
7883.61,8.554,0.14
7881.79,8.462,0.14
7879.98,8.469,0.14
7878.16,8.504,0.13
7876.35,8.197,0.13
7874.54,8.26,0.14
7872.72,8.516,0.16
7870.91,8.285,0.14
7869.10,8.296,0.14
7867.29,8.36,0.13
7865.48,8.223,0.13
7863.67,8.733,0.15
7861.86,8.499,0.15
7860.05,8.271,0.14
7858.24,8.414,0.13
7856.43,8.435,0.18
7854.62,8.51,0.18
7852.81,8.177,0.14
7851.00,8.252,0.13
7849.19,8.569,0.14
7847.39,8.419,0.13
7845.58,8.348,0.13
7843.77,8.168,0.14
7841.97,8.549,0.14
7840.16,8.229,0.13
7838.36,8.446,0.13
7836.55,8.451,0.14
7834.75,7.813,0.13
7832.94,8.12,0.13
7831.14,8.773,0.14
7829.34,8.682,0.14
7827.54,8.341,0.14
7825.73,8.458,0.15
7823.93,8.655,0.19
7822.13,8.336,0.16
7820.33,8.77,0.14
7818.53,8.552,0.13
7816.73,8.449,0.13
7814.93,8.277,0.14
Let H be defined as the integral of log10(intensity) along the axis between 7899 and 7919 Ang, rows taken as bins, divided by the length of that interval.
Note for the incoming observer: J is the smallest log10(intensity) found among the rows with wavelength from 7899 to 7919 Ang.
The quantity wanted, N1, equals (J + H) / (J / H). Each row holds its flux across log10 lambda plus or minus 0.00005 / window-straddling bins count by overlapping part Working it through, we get 1.859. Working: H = 0.923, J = 0.910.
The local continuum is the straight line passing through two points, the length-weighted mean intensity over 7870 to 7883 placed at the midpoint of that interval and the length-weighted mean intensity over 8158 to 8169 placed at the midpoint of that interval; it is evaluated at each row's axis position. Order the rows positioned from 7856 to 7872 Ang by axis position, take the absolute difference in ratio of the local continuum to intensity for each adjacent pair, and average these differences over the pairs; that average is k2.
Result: 0.020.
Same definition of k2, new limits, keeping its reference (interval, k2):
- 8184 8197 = 0.054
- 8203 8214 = 0.026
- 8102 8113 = 0.016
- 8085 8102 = 0.025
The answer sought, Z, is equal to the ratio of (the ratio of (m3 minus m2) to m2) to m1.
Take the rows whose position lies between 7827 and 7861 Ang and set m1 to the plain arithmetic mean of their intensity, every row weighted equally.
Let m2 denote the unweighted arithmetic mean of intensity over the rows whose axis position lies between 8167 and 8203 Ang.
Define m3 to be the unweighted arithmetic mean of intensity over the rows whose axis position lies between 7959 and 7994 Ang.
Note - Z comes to 0.007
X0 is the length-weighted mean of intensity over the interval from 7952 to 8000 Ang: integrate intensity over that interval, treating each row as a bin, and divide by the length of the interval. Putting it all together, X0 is 8.19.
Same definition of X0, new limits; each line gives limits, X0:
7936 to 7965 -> 8.21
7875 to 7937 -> 8.35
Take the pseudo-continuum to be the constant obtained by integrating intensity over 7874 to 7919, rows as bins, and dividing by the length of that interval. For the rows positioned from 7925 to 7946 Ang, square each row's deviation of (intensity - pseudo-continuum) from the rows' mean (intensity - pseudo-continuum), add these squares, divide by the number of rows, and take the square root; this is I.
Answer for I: 0.134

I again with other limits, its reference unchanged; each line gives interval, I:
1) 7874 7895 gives 0.122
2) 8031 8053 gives 0.185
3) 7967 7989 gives 0.161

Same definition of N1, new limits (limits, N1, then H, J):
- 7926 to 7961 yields 1.840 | 0.914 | 0.901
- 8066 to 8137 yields 1.824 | 0.902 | 0.882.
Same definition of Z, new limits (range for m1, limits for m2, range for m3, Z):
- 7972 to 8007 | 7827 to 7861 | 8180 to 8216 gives -0.010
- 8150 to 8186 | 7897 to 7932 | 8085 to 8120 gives -0.005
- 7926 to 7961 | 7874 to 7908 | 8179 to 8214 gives -0.010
